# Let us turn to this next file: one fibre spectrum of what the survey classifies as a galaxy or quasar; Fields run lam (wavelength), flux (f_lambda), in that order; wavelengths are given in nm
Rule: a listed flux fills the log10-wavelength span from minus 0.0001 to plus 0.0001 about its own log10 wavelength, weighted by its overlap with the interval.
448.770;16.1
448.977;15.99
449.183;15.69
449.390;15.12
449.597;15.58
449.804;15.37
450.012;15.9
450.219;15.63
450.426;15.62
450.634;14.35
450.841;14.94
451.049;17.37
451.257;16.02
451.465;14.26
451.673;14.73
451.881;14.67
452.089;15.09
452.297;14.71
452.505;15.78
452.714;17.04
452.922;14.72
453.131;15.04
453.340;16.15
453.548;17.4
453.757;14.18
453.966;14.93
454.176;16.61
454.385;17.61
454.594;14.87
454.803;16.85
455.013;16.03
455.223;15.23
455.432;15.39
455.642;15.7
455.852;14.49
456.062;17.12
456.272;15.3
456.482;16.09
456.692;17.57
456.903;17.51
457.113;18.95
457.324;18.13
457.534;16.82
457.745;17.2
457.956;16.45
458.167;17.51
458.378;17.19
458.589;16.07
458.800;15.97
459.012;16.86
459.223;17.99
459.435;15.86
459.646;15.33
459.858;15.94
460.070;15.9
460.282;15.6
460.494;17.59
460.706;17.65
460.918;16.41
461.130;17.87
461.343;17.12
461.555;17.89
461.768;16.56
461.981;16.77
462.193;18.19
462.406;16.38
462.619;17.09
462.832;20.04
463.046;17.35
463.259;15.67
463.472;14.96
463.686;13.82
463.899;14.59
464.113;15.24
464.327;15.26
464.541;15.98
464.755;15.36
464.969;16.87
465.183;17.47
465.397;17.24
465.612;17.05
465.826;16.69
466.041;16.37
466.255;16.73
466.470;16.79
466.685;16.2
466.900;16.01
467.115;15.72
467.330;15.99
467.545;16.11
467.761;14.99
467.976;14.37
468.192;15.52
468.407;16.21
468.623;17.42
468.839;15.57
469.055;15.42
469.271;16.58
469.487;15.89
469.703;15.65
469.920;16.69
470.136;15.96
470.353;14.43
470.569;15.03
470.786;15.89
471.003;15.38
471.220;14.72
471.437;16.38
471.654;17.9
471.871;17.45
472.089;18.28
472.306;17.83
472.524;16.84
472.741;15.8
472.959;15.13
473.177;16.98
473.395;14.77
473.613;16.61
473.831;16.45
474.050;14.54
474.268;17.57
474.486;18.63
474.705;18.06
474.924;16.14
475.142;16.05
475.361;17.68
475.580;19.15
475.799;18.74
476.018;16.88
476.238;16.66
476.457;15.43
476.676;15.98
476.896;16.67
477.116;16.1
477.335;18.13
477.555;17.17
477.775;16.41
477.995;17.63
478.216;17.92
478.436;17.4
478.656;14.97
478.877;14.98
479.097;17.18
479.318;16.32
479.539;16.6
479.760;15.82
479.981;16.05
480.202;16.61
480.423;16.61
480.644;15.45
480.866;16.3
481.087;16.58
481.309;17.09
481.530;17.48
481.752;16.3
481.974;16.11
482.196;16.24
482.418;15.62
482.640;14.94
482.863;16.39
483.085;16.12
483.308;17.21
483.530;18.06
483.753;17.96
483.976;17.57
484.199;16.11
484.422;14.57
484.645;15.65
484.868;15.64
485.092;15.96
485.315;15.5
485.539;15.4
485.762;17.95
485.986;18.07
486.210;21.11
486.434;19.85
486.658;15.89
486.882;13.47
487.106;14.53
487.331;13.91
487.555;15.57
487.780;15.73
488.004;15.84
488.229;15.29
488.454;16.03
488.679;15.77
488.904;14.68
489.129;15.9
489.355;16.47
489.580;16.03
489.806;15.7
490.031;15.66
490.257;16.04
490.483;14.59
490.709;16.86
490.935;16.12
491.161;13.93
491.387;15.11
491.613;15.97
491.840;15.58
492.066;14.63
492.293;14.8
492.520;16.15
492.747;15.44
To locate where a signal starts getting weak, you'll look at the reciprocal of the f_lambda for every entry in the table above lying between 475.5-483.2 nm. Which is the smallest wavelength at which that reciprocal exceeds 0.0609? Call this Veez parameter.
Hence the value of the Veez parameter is 476.457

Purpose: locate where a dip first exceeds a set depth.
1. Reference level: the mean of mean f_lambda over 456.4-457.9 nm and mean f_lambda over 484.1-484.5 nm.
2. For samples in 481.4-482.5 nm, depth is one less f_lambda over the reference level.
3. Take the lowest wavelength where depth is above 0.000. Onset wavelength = 481.752 nm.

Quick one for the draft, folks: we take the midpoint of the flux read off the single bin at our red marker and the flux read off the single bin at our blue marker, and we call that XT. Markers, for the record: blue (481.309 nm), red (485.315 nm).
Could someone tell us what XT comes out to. 16.3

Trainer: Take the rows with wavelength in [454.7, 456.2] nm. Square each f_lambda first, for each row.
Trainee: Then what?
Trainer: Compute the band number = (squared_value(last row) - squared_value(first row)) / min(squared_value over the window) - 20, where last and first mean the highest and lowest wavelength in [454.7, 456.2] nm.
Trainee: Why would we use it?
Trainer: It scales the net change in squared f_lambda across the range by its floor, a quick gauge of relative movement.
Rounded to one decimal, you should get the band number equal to -20.0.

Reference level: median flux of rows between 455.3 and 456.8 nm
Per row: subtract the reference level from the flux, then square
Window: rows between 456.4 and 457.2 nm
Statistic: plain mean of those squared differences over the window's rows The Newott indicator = 4.4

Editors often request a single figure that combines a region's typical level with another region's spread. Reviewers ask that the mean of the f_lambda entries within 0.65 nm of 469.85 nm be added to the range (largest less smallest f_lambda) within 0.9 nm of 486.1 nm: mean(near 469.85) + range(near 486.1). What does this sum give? 23.5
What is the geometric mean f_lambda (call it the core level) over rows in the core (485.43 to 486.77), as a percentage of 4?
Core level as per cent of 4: 448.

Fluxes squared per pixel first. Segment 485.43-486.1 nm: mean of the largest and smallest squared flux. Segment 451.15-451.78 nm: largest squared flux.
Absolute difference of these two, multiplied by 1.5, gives 38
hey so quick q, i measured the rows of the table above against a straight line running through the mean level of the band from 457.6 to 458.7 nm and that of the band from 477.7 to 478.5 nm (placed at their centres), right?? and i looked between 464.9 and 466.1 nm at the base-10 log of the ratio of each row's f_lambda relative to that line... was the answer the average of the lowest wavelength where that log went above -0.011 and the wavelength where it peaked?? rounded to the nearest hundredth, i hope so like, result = 465.08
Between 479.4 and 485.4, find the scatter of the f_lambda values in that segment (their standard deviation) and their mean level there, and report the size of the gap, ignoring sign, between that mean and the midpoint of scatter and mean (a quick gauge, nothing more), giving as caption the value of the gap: 7.74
